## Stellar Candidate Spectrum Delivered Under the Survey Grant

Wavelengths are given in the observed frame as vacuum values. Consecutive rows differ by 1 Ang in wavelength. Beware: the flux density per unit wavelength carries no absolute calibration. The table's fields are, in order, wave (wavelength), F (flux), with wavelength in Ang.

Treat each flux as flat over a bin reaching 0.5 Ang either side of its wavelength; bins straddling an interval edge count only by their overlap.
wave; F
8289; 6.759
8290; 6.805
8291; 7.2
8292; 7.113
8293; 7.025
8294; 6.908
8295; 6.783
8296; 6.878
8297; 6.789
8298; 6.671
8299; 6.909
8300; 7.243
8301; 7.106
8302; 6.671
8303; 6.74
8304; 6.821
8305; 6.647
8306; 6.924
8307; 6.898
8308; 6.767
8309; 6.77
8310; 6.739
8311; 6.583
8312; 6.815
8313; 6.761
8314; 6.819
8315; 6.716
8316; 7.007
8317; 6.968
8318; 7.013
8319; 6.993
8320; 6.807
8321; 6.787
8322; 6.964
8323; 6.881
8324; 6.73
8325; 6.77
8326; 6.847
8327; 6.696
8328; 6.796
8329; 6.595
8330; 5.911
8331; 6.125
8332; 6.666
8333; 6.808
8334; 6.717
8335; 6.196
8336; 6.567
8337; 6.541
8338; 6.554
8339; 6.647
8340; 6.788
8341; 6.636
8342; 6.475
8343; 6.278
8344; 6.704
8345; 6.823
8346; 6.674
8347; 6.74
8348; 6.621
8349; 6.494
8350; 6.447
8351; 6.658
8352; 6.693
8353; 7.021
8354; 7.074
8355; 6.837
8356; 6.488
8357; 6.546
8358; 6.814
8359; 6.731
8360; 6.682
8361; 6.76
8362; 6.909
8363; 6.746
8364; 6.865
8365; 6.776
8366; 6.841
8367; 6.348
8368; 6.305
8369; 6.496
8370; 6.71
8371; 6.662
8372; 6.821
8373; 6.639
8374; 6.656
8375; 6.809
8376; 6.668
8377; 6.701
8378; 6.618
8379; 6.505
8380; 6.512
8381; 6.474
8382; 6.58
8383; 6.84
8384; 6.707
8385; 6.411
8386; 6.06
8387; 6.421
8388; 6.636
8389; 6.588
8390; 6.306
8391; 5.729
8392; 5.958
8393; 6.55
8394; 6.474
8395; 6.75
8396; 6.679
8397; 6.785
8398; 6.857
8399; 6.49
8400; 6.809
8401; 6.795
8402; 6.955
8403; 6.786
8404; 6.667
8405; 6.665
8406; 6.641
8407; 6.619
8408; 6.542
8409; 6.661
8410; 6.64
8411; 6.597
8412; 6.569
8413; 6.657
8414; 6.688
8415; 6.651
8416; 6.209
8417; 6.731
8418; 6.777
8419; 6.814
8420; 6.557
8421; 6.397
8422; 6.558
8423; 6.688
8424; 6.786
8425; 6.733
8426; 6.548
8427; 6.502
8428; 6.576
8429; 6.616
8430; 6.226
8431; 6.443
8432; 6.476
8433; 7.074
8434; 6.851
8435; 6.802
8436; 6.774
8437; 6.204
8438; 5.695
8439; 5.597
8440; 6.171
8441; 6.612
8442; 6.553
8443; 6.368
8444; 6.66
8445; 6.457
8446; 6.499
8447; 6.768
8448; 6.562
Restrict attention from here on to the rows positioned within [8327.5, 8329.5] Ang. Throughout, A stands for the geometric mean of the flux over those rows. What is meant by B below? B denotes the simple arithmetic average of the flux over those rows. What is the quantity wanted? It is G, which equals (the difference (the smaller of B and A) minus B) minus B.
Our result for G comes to -6.70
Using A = 6.69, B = 6.70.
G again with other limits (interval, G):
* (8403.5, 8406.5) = -6.66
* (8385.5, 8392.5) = -6.25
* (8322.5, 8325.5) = -6.79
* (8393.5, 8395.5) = -6.61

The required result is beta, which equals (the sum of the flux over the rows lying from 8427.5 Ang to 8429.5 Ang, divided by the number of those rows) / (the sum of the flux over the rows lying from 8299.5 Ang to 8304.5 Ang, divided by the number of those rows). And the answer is 0.95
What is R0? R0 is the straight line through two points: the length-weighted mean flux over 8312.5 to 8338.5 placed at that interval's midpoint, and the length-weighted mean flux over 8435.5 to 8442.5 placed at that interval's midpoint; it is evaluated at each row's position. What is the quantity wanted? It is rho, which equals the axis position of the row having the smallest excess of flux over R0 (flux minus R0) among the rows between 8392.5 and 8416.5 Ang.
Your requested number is 8416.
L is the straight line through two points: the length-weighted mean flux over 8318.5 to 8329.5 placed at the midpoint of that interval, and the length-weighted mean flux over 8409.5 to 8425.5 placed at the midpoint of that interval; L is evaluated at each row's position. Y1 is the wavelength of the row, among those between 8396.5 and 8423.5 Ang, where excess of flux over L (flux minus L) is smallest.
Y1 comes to 8416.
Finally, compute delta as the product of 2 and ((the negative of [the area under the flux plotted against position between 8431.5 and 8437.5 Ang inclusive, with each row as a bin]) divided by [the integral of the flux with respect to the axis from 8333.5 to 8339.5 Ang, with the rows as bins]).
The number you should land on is -2.05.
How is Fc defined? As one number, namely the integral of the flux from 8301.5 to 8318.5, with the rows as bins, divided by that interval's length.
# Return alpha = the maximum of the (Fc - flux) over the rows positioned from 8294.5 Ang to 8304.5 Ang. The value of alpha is 0.1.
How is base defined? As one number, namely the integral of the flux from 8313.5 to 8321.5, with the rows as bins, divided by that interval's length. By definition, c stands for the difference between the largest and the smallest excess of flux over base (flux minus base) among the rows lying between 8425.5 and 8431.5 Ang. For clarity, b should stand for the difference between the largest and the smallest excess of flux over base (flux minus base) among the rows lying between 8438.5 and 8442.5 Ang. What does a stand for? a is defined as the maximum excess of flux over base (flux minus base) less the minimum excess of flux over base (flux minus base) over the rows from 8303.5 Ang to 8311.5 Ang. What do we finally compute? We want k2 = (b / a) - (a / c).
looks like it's 2.1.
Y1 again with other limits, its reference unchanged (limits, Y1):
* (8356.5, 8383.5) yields 8368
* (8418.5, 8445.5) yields 8439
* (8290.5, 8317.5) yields 8311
